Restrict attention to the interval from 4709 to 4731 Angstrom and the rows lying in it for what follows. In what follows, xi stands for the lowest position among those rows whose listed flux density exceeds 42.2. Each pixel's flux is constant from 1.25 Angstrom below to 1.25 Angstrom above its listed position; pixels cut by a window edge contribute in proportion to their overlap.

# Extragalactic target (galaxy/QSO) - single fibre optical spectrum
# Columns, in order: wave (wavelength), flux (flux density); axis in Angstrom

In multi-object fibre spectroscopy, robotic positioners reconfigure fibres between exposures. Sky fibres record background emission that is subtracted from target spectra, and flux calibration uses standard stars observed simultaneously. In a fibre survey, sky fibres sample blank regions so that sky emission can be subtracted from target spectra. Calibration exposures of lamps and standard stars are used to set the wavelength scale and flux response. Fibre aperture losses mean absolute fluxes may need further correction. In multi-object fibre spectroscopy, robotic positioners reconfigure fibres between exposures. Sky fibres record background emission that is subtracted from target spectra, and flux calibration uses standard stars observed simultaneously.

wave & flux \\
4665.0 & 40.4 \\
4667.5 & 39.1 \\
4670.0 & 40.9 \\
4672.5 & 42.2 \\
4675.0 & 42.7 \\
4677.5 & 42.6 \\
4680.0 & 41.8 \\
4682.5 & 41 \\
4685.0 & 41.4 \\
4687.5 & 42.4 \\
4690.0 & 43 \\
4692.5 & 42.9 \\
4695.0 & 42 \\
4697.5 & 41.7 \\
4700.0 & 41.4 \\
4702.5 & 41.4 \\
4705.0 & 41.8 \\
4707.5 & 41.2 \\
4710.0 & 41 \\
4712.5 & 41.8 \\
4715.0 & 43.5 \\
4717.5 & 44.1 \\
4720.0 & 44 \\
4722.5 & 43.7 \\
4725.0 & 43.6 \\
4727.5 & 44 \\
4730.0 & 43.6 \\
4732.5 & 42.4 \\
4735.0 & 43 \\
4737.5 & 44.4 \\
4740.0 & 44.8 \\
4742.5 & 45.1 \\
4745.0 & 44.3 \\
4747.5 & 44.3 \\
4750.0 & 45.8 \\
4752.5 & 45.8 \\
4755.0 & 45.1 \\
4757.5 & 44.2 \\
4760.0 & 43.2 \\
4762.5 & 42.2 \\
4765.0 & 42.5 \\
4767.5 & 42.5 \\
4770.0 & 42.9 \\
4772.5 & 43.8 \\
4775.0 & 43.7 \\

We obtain 4715.0 Angstrom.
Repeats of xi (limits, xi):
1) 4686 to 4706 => 4687.5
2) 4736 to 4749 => 4737.5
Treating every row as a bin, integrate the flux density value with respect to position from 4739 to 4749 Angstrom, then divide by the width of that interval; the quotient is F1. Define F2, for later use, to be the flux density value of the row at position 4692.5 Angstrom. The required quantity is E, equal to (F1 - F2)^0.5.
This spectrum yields 1.3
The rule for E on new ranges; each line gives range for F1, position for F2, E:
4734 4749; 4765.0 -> 1.4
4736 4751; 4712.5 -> 1.7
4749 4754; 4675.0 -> 1.8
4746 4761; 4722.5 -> 1.0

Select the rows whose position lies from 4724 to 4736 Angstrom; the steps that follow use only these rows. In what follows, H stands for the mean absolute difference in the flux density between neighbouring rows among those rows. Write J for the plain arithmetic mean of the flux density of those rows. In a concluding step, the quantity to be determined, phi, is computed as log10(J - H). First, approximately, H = 0.650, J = 43.3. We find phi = 1.63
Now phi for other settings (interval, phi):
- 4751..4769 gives 1.63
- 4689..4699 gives 1.62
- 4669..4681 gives 1.62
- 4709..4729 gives 1.63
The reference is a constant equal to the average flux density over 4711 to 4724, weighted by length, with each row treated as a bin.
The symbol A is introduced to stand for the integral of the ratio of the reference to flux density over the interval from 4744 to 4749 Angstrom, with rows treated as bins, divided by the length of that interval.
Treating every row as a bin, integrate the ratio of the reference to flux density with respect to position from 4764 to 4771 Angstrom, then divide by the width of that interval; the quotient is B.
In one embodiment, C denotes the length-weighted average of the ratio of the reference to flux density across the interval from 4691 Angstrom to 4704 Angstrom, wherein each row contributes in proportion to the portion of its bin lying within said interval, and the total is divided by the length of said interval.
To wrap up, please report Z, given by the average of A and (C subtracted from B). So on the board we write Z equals 0.480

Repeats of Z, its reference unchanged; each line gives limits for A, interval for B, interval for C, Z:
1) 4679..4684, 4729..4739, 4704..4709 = 0.501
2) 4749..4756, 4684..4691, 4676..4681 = 0.476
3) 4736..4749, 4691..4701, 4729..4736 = 0.498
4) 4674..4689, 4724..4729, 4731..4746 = 0.519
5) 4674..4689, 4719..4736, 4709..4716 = 0.500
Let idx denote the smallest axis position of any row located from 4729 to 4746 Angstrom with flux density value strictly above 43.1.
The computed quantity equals 4730.0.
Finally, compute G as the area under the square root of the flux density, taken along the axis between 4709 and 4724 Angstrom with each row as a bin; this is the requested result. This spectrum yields 98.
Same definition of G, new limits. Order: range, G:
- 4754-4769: 99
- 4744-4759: 101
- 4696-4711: 97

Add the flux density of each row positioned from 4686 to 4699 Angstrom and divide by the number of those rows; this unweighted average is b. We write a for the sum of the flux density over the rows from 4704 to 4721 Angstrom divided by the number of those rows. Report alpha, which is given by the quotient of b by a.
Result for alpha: 1.00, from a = 42.49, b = 42.4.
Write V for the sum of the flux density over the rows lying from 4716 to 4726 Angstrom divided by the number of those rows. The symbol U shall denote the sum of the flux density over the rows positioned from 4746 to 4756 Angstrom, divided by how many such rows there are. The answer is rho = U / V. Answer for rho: 1.03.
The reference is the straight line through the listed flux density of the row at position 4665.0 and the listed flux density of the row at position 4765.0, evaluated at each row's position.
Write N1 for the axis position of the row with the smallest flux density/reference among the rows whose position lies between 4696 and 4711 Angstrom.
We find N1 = 4710.0 Angstrom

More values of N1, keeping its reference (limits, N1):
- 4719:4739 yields 4732.5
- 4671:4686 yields 4682.5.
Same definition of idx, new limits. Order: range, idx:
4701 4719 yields 4715.0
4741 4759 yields 4742.5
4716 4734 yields 4717.5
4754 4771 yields 4755.0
